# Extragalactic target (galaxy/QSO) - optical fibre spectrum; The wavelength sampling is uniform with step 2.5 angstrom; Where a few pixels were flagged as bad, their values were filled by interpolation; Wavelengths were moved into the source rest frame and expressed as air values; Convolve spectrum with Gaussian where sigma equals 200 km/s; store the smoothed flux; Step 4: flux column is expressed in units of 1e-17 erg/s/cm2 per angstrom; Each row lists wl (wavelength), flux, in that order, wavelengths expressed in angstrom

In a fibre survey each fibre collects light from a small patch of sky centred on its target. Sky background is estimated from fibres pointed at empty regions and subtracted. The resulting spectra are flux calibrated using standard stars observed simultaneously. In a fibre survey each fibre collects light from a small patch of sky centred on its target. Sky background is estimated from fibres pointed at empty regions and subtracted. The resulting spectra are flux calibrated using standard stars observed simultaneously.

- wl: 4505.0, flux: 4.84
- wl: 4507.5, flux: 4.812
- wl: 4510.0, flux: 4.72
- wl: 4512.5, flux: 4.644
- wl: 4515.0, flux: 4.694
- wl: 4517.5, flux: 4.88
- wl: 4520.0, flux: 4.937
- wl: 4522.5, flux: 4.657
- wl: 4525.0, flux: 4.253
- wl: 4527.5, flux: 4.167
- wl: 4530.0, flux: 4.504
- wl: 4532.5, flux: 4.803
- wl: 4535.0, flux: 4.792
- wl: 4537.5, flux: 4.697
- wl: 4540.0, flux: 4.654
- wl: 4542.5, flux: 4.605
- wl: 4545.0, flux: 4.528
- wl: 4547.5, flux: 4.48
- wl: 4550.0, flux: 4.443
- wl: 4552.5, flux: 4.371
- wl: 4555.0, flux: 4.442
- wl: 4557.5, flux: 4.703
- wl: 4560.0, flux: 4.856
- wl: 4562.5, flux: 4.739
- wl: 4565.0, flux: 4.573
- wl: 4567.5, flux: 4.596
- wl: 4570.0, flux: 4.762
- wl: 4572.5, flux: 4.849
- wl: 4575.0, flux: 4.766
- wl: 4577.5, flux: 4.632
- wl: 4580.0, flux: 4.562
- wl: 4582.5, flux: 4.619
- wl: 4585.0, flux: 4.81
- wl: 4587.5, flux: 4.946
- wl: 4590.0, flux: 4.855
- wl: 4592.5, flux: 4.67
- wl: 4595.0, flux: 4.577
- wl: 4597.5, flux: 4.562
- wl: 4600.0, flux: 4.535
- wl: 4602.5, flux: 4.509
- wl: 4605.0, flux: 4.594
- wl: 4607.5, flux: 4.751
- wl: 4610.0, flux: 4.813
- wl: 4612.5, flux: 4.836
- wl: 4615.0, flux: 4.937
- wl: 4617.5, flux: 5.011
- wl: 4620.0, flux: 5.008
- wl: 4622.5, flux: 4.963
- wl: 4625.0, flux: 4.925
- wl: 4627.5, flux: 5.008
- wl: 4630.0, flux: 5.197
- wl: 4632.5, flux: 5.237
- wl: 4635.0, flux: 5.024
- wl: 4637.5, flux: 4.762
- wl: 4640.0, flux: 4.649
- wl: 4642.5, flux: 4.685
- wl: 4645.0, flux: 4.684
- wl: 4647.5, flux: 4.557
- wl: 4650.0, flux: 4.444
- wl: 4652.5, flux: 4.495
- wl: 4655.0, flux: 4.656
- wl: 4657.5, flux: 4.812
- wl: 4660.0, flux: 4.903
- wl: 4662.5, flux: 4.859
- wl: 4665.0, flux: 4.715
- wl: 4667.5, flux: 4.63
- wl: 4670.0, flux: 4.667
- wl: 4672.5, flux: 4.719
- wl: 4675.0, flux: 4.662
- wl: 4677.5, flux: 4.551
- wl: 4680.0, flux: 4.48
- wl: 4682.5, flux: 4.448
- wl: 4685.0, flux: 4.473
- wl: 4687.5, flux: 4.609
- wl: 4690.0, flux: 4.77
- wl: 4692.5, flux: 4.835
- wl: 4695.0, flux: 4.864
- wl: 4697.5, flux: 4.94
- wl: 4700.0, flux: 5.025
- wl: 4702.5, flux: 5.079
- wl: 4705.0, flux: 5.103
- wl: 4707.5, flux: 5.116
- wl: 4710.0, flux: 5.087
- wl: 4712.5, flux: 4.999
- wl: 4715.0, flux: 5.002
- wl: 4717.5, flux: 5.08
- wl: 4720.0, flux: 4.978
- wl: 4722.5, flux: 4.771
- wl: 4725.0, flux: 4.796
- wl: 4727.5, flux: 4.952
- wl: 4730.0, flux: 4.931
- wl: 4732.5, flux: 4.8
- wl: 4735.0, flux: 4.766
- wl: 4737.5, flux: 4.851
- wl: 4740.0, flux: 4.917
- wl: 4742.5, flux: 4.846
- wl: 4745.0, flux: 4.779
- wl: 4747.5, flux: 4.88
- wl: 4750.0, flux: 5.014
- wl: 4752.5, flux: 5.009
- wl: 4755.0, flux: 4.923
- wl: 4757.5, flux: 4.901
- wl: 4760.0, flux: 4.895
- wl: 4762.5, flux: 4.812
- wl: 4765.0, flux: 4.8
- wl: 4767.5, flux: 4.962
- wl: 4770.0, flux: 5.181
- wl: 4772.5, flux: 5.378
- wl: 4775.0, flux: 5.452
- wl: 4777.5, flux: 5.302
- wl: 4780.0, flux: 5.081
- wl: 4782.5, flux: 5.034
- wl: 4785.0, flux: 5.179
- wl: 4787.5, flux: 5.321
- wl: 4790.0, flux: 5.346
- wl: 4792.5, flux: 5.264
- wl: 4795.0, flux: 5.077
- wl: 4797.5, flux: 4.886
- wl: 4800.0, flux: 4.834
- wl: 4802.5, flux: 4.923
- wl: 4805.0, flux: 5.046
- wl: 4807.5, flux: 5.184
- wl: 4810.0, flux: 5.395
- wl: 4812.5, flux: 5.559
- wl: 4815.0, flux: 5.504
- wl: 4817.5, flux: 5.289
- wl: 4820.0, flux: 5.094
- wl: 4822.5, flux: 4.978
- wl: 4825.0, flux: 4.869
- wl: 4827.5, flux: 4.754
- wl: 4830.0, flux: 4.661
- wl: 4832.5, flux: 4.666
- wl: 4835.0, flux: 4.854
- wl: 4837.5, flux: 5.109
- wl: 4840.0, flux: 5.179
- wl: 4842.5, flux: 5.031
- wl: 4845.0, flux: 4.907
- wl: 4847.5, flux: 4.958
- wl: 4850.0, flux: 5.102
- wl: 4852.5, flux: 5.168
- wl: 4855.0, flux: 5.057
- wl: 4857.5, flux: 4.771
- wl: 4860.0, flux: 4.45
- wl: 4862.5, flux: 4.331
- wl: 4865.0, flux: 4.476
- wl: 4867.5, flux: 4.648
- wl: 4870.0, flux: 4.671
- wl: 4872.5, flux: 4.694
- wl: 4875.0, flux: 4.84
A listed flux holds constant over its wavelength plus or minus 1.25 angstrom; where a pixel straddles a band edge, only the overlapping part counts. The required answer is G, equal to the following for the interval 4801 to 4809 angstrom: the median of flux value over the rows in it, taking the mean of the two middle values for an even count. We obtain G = 5.0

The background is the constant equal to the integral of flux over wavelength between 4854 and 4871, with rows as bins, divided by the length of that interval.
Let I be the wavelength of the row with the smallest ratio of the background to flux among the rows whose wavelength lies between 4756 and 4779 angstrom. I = 4775.0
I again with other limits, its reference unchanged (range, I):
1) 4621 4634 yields 4632.5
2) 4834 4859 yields 4840.0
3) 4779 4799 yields 4790.0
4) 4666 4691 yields 4690.0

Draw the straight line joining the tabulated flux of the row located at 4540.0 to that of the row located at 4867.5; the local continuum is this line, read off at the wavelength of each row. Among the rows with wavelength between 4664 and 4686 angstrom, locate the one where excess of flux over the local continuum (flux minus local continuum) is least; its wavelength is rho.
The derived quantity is 4682.5 angstrom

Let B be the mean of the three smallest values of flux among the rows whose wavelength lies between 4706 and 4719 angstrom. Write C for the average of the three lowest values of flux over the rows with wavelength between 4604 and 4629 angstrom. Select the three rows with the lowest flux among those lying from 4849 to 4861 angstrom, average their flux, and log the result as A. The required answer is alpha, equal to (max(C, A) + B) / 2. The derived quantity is 4.89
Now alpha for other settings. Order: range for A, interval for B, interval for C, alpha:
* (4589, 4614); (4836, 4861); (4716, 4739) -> 4.74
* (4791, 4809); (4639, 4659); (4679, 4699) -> 4.69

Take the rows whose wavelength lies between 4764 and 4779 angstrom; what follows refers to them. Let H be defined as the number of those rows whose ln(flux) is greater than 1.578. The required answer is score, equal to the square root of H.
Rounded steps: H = 5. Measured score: 2.2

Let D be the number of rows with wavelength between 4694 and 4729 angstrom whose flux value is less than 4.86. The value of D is 2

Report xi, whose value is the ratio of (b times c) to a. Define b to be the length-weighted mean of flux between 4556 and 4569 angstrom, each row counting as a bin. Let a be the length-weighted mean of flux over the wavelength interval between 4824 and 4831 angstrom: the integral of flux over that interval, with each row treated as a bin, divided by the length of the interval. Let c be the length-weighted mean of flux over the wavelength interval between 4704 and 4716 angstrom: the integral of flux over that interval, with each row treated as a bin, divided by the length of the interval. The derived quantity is 4.99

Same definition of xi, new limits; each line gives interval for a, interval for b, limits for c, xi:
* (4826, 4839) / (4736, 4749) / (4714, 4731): 4.97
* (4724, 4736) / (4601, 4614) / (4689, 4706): 4.79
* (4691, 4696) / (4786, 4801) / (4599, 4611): 4.91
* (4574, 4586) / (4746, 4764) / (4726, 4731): 5.19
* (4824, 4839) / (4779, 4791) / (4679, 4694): 4.96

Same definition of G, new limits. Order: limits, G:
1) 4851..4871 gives 4.7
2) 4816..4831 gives 4.9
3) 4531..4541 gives 4.7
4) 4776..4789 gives 5.2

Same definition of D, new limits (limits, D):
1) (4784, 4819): 1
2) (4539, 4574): 14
